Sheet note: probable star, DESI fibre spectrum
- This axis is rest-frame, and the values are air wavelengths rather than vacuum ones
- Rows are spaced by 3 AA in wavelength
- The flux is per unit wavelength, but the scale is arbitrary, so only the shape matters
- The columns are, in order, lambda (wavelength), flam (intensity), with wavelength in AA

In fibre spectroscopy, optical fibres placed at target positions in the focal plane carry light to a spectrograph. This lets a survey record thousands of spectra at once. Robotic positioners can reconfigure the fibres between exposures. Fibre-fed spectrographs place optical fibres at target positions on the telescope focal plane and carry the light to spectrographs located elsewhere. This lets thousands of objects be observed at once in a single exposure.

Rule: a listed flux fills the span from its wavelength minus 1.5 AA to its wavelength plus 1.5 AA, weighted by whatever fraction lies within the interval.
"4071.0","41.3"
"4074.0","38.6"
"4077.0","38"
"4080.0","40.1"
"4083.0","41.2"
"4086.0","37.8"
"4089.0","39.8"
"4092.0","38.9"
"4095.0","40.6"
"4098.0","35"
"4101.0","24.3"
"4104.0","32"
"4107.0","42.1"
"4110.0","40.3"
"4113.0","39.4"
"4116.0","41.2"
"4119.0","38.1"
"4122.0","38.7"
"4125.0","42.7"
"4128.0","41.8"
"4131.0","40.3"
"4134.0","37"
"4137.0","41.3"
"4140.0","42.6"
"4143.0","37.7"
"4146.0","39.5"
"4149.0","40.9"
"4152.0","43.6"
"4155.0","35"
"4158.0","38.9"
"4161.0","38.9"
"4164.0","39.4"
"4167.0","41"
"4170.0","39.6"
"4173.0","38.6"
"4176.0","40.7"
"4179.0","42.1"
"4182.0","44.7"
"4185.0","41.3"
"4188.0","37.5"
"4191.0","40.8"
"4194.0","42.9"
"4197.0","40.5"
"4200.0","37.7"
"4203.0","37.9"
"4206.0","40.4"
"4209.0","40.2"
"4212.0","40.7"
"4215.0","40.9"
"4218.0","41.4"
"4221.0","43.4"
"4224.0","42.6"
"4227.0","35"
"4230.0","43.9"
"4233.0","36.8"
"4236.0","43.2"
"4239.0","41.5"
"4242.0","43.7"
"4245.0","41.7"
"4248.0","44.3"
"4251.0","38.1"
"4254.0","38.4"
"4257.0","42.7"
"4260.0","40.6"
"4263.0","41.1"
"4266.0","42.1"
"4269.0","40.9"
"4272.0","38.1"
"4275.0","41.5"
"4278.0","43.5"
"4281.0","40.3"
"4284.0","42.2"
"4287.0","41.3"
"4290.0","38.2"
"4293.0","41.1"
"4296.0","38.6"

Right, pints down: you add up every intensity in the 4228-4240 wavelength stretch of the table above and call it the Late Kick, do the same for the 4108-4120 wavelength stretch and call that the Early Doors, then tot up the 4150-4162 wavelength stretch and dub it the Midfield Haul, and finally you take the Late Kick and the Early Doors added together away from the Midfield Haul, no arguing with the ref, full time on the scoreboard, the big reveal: -168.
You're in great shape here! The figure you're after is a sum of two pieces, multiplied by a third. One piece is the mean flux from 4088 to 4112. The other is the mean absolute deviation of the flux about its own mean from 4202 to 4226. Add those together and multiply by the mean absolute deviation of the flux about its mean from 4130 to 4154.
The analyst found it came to 66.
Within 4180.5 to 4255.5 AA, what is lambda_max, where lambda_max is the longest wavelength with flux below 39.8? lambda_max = 4254.0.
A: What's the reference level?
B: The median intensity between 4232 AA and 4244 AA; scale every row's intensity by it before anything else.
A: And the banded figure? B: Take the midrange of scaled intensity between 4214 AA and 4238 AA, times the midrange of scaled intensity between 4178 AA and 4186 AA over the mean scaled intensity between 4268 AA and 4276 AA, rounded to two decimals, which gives 1.00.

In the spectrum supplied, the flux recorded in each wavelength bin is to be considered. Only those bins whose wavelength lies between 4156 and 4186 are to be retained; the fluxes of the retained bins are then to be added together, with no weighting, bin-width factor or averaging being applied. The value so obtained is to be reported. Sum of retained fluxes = 405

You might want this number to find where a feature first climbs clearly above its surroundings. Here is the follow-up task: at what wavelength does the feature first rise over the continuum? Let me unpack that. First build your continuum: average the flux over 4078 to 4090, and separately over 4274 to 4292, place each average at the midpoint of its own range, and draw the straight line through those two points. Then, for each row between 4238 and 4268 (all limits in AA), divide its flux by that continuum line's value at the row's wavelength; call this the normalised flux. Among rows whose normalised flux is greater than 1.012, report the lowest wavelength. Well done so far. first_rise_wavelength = 4239.0 AA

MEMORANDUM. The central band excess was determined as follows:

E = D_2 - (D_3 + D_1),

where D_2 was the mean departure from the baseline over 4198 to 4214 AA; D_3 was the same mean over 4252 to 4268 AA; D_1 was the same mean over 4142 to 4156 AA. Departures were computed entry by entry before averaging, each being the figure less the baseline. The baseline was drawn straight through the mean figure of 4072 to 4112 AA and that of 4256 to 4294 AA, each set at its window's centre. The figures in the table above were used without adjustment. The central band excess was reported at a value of -1.3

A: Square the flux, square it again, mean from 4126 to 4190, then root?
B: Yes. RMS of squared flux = 1624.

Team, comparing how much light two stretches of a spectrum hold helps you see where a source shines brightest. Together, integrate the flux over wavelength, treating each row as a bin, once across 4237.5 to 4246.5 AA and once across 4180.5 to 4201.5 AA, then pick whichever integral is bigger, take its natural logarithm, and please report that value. 6.75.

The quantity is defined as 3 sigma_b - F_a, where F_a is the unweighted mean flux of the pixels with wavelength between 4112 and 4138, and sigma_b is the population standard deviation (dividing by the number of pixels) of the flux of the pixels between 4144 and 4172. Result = -33.6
